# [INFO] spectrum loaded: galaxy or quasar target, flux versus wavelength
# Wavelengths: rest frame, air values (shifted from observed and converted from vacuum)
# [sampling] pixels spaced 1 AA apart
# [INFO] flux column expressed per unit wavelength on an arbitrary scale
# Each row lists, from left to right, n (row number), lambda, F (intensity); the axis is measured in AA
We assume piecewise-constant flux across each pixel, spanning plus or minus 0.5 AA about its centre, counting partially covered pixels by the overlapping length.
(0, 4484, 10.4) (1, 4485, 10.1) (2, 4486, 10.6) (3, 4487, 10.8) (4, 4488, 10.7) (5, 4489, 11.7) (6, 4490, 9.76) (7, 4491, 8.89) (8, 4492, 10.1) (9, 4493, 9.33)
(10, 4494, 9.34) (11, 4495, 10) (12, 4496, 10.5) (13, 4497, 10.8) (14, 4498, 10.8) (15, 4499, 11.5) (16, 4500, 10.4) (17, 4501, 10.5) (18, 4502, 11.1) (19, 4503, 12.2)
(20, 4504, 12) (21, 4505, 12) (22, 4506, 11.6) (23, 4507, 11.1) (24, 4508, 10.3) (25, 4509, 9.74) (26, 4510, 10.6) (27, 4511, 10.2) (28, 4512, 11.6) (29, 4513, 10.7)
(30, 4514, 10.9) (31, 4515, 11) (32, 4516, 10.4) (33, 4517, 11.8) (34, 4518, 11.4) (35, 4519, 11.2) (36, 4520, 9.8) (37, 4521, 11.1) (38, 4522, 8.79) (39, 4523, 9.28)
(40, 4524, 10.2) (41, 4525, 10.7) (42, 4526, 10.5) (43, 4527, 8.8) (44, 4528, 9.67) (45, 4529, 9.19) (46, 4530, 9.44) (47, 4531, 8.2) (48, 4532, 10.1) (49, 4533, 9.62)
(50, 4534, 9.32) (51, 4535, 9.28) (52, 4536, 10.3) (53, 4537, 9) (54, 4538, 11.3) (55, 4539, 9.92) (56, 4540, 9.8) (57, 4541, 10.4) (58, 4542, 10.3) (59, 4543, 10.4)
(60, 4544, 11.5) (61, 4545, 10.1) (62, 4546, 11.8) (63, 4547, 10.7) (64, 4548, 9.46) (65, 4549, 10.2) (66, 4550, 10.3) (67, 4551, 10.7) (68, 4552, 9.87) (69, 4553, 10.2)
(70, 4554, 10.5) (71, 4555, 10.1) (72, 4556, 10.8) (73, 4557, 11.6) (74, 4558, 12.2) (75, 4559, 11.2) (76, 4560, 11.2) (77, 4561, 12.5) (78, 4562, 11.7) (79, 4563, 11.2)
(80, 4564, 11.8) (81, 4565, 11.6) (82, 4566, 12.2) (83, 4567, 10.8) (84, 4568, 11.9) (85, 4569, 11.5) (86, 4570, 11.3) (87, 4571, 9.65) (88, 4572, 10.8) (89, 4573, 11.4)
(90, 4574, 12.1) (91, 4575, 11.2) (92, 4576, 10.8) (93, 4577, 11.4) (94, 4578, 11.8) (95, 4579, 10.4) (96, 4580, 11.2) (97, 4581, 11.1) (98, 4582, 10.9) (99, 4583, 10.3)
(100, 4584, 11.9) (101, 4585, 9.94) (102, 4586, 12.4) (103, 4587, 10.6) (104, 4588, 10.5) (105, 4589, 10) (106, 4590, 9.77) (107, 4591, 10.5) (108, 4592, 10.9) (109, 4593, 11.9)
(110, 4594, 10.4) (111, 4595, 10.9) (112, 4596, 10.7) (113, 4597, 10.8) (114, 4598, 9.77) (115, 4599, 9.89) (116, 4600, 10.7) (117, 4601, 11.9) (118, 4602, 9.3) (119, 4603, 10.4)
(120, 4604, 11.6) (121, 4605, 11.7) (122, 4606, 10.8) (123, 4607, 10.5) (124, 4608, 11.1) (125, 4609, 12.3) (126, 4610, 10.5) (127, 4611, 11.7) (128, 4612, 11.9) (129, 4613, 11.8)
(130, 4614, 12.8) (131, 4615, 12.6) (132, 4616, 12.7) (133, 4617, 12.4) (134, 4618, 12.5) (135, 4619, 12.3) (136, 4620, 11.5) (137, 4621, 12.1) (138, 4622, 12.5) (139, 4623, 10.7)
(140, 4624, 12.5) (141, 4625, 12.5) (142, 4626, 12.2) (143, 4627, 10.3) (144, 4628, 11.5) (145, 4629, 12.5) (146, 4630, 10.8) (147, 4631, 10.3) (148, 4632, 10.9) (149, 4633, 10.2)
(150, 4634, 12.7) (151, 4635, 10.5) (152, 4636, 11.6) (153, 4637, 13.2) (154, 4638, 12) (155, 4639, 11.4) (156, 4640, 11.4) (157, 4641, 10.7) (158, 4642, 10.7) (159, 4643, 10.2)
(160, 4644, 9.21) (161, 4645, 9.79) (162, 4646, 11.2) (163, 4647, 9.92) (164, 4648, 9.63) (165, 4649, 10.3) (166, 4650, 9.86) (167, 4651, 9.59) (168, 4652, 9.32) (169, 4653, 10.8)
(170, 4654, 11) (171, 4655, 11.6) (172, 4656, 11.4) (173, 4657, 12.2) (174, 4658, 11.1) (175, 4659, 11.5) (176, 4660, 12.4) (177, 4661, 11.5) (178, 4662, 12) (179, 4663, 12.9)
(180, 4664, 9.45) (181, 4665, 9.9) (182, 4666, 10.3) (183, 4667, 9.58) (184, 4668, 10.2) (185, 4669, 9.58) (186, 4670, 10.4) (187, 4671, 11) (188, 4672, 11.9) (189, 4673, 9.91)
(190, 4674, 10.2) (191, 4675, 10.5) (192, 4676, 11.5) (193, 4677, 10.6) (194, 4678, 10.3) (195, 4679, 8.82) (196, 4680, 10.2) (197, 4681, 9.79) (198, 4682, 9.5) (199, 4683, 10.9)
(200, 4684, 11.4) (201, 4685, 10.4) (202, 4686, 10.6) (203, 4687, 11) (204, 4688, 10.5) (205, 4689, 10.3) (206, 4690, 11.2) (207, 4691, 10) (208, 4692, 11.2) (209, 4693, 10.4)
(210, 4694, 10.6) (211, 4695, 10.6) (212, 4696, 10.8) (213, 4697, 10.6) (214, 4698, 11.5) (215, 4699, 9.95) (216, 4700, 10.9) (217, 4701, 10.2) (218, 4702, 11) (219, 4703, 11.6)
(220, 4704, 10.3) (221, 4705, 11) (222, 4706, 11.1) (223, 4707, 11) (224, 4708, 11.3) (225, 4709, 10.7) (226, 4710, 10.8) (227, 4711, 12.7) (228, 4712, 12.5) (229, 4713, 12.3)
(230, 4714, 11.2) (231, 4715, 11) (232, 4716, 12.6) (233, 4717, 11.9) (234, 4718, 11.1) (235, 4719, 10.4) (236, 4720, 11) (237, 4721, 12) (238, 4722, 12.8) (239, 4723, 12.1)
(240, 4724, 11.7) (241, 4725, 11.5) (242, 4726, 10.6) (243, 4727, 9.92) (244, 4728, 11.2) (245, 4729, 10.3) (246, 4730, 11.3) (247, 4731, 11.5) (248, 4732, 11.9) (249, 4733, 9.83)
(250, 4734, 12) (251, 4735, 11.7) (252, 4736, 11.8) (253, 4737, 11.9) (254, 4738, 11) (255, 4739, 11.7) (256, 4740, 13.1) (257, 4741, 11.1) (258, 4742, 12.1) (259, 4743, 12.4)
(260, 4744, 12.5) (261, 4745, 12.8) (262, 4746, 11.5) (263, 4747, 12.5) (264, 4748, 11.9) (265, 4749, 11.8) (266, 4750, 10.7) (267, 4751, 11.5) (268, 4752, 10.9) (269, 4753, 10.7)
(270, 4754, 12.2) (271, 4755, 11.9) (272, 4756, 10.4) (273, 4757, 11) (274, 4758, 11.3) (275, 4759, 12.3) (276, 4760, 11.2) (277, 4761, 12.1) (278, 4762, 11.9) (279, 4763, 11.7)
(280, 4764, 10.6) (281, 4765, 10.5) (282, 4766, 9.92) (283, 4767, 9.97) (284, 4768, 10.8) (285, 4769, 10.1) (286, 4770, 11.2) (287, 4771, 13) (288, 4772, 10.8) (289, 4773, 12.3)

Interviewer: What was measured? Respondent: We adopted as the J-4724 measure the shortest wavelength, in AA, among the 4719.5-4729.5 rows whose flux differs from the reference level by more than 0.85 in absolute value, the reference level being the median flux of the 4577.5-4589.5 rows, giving 4721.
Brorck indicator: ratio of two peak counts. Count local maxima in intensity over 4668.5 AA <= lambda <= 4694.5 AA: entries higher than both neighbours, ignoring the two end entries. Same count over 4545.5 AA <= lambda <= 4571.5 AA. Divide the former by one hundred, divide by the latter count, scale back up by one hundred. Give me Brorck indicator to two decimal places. 1.00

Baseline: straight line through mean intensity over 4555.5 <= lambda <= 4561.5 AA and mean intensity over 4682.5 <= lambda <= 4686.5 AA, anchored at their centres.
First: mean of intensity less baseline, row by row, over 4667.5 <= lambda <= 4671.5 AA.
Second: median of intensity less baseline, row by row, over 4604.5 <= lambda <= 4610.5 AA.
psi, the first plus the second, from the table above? -1.0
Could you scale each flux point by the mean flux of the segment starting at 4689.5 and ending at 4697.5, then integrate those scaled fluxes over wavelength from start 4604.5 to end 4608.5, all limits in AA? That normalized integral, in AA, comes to 4.131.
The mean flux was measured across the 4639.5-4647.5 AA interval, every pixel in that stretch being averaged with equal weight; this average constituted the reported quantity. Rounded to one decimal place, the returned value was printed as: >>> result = 10.4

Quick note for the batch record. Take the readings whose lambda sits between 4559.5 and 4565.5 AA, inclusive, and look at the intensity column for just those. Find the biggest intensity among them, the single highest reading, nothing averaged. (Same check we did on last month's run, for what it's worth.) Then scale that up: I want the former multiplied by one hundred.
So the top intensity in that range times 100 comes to 1250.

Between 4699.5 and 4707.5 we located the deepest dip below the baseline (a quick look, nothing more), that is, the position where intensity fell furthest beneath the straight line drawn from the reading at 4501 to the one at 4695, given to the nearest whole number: 4701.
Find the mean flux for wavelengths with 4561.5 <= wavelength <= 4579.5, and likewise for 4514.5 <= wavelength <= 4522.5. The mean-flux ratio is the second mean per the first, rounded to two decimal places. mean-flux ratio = 0.94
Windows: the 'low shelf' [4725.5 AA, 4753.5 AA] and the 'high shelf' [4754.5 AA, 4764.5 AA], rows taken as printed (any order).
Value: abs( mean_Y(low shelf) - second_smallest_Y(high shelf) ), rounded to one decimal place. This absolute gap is 0.9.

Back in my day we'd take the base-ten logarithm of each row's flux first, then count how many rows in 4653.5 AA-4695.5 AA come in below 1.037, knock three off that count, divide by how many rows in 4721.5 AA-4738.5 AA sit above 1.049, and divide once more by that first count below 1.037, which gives 0.073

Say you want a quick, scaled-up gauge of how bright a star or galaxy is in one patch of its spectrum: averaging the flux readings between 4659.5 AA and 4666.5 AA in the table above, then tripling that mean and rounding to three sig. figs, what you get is 33.6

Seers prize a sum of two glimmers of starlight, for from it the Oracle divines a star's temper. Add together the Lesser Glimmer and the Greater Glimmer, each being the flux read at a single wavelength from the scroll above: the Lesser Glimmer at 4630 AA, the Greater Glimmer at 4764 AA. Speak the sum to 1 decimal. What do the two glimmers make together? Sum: 21.4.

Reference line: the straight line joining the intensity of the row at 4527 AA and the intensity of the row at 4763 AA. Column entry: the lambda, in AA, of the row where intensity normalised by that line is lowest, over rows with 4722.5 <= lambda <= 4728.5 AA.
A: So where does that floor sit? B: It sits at 4727 AA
